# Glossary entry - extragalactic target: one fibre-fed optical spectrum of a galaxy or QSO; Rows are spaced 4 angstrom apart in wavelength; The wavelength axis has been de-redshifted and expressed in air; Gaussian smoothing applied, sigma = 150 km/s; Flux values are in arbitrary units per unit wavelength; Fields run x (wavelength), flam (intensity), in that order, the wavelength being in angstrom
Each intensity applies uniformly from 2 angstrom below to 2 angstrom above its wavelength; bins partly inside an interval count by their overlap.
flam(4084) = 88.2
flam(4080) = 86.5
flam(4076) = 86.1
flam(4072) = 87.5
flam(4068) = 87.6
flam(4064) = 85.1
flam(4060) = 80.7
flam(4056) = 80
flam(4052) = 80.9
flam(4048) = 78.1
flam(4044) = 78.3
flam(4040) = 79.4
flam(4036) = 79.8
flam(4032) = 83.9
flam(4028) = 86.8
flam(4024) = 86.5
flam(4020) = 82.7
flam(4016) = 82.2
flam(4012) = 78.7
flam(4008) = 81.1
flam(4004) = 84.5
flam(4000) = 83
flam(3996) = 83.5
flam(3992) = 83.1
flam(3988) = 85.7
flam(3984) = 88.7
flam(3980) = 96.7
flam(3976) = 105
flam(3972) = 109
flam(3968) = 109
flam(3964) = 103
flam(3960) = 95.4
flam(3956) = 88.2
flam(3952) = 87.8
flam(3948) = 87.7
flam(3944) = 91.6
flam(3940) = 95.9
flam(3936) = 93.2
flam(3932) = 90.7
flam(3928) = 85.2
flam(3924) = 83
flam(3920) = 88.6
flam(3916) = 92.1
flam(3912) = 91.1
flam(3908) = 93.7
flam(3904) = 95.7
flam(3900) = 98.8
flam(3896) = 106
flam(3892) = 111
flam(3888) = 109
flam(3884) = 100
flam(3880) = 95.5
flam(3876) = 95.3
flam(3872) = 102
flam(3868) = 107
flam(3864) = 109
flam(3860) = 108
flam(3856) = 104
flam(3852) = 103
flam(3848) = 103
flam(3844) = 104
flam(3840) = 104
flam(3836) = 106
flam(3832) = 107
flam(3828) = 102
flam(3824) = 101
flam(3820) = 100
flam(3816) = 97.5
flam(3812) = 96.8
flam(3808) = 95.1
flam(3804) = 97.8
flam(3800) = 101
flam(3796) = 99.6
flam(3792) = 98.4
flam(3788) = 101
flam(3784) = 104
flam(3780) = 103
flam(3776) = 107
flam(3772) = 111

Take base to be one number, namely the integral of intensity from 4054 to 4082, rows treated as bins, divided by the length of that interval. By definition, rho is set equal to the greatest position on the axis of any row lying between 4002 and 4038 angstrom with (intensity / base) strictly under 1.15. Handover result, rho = 4036 angstrom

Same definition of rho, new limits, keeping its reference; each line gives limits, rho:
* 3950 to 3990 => 3988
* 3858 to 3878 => 3876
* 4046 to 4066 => 4064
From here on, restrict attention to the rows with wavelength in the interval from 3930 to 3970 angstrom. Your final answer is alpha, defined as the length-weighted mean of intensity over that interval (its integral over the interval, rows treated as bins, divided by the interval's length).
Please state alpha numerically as 94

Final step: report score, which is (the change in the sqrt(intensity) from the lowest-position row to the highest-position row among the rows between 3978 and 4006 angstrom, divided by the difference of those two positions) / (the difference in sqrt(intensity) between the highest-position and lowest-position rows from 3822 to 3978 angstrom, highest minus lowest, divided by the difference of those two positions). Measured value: -20.6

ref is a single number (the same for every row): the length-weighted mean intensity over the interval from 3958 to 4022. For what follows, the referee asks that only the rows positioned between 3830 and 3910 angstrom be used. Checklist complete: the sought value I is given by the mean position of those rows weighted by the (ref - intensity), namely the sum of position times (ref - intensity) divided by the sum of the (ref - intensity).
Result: 3866.2 angstrom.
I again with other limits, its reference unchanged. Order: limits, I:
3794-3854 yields 3827.8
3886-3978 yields 3931.0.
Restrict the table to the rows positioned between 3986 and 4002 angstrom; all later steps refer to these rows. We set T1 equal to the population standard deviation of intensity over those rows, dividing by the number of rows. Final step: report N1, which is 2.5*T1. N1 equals 3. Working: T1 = 1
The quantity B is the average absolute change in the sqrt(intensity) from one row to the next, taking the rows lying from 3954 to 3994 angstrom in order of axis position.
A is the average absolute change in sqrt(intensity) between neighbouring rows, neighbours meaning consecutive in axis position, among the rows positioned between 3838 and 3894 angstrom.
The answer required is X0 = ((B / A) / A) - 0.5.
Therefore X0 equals 13.4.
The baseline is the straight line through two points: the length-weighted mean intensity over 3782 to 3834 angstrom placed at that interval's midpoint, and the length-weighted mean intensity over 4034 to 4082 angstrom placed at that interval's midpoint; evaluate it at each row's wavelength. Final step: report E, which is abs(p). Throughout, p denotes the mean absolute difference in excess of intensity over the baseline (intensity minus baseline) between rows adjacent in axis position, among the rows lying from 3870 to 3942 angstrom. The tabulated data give 3.9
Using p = 3.9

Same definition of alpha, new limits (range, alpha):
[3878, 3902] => 103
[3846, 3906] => 103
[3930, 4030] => 90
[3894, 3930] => 93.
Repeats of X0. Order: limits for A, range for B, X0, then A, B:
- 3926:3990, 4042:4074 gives 1.4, 0.22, 0.09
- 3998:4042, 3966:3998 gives 11.7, 0.13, 0.19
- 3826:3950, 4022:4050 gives 2.7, 0.16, 0.08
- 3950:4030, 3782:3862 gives 2.5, 0.17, 0.09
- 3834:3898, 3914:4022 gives 8.4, 0.14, 0.18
